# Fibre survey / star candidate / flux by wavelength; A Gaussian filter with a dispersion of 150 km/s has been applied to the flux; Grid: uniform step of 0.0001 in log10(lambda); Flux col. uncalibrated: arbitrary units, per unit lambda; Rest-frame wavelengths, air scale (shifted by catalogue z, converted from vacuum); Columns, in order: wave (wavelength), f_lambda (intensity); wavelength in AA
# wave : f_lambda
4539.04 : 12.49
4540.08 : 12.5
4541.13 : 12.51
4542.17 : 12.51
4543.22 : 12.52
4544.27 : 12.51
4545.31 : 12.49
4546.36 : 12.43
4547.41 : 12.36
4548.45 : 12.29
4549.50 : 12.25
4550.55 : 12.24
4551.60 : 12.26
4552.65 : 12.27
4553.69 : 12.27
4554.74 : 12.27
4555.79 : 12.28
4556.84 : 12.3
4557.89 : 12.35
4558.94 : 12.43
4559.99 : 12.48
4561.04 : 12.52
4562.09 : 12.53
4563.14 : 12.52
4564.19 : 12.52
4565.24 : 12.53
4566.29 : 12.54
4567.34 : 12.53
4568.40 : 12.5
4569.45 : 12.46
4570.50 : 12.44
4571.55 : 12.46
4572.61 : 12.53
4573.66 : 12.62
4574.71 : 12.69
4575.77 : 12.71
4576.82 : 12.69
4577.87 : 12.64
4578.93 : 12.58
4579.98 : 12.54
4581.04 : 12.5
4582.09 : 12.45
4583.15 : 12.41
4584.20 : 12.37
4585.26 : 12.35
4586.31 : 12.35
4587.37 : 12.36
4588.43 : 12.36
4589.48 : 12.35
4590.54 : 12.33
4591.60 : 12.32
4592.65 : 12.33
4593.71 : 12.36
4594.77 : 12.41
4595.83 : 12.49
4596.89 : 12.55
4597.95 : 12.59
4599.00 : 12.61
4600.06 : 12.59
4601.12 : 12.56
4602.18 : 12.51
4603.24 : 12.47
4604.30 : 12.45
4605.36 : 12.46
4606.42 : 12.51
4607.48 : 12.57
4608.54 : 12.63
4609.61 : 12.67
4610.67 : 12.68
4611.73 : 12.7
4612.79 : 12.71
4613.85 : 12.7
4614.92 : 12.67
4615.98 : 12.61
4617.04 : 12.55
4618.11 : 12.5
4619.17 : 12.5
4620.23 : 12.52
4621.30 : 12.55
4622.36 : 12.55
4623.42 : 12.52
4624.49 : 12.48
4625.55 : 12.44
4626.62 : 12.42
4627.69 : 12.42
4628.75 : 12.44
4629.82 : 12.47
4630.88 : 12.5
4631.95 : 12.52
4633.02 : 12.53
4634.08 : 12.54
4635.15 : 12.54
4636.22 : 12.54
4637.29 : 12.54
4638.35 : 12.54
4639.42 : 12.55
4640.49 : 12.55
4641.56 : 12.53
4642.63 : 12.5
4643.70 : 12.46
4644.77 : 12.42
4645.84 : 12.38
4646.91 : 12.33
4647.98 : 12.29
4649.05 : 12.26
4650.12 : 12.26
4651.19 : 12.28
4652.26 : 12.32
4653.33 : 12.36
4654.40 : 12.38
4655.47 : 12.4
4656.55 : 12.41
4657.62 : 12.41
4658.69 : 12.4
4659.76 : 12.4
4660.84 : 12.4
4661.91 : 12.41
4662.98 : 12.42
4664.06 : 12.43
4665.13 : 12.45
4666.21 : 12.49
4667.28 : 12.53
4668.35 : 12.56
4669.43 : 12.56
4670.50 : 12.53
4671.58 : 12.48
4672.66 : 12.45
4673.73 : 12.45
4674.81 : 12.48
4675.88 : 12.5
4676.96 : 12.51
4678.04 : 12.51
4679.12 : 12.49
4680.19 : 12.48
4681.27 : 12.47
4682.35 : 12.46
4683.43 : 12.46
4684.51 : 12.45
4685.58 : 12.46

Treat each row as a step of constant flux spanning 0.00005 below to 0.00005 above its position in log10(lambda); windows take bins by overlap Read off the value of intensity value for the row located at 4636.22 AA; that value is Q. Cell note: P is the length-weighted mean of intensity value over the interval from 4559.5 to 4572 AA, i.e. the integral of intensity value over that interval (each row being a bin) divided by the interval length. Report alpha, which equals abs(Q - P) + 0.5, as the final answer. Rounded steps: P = 12.5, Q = 12.54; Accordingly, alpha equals 0.533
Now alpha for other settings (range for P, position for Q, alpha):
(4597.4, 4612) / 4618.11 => 0.571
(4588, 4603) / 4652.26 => 0.640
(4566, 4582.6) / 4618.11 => 0.554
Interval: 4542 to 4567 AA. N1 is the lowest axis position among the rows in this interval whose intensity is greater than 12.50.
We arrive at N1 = 4542.17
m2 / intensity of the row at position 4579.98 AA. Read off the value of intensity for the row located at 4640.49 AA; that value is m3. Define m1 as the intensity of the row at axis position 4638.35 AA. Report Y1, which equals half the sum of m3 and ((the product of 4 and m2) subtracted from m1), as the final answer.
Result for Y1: -12.5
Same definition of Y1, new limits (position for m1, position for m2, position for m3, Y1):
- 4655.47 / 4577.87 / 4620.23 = -12.8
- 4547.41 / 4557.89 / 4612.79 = -12.2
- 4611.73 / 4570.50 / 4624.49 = -12.3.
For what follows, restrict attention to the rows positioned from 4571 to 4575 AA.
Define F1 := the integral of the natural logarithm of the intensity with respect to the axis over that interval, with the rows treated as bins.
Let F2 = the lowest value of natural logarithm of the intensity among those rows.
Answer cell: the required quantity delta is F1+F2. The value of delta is 12.7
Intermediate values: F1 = 10.1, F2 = 2.523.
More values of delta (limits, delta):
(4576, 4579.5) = 11.4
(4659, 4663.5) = 13.9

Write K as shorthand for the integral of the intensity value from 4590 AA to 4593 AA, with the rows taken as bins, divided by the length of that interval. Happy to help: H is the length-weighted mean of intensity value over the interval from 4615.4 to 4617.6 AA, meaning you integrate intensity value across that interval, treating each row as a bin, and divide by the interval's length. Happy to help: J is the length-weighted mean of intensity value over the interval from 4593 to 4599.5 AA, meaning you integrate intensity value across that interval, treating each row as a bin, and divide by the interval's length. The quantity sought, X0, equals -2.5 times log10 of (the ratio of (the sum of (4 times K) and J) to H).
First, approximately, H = 12.6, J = 12.5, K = 12.3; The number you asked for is -1.73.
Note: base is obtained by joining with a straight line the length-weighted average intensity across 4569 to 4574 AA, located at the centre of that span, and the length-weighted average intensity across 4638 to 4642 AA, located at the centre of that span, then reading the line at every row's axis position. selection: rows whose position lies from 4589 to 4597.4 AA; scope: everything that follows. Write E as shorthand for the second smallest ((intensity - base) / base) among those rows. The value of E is -0.014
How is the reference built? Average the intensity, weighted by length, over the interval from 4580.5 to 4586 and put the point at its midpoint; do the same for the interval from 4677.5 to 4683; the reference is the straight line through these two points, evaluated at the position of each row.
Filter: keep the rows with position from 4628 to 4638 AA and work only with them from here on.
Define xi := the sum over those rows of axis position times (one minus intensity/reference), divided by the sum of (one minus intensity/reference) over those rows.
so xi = 4634.2 AA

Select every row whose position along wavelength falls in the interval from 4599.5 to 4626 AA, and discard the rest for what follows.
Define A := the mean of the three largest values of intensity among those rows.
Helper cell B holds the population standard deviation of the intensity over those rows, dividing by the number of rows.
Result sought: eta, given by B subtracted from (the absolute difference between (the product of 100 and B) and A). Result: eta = 4.3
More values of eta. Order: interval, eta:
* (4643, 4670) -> 4.4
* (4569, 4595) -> 0.1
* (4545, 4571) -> 1.4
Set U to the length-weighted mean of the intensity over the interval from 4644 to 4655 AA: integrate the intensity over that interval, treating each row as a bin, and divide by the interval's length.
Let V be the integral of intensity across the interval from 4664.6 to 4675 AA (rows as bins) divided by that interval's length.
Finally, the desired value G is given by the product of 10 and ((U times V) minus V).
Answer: 1417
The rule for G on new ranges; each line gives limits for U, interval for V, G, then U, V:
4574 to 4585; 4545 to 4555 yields 1422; 12.6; 12.3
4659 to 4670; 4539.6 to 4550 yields 1426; 12.5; 12.4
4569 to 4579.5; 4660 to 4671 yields 1446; 12.6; 12.5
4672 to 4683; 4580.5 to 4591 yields 1421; 12.5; 12.4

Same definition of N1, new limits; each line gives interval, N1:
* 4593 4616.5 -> 4596.89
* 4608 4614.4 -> 4608.54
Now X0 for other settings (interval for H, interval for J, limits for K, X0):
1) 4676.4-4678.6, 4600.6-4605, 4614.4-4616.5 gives -1.76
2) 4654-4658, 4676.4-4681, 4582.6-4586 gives -1.75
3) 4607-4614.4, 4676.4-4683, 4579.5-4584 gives -1.73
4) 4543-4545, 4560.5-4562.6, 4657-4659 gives -1.74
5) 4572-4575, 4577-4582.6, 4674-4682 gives -1.74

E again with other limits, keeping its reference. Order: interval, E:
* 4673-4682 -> -0.006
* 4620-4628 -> -0.008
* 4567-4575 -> -0.003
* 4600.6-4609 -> -0.004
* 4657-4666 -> -0.011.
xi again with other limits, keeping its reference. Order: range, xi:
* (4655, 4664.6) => 4659.5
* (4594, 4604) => 4599.3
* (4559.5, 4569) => 4564.3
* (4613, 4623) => 4617.0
